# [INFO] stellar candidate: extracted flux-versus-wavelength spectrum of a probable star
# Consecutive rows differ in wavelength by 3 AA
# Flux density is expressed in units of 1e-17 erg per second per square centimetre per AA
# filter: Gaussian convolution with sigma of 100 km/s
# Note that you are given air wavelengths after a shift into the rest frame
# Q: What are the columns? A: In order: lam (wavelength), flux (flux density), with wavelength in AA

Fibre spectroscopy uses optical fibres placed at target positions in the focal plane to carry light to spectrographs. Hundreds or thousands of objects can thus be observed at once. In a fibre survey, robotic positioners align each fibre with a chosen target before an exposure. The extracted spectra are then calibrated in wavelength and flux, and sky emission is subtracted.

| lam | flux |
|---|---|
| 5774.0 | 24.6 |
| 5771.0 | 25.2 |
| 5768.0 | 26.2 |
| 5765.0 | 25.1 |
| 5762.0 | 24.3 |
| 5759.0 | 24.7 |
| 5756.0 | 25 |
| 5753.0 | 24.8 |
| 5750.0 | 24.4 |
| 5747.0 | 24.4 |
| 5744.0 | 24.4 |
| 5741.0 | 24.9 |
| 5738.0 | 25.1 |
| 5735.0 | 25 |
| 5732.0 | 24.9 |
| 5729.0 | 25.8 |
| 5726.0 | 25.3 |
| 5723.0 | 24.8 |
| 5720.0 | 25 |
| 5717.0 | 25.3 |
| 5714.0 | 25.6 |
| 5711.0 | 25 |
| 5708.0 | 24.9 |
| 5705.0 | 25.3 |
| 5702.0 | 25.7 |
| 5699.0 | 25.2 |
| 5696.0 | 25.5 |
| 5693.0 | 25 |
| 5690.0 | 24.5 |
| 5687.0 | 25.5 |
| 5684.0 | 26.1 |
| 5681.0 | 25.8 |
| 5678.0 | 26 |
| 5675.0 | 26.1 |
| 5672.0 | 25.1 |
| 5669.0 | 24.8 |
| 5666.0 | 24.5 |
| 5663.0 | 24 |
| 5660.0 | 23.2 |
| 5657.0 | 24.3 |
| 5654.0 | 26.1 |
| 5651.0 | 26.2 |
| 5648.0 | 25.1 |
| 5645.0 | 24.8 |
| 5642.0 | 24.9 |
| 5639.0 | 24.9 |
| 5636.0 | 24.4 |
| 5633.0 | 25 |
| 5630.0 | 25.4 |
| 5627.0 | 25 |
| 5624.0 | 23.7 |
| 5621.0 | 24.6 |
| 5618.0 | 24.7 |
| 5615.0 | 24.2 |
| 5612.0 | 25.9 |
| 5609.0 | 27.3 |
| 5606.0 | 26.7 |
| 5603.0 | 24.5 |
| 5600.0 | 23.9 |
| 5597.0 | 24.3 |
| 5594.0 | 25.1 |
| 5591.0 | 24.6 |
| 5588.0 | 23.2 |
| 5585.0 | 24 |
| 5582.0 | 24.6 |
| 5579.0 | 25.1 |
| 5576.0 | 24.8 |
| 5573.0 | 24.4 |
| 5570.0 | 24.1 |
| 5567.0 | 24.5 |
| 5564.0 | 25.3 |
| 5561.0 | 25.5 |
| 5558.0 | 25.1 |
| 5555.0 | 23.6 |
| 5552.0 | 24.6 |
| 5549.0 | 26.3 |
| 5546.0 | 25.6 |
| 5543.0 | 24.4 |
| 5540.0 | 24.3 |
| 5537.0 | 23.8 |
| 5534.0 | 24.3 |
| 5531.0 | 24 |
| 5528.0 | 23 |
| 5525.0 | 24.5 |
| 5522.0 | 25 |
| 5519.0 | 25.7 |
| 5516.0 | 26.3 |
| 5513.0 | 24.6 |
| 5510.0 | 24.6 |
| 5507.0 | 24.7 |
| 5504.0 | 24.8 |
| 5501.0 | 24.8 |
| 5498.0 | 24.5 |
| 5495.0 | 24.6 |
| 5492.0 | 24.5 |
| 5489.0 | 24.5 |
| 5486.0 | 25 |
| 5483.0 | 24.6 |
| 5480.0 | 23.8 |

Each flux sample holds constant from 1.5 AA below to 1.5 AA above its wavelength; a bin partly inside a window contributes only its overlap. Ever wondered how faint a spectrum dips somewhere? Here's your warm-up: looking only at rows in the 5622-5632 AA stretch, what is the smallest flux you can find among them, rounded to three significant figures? 23.7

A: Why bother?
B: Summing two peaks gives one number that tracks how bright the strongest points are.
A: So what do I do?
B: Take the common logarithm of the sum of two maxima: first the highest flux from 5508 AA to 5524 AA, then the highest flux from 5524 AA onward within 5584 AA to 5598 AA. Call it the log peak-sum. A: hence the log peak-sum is 1.711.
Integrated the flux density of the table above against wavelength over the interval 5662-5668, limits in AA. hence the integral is 146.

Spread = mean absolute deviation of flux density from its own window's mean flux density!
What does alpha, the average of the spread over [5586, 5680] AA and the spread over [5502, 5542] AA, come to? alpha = 0.63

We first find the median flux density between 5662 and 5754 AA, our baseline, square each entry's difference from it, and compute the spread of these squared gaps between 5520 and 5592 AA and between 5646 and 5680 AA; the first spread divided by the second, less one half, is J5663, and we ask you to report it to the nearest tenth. 0.6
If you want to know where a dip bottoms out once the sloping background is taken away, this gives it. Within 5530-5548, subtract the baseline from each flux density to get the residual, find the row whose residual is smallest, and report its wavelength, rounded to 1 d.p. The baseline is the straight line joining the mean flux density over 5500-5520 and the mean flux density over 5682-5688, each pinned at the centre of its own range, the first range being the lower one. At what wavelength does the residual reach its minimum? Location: 5537.0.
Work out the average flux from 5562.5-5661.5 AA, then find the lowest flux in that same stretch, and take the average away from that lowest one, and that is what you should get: -1.6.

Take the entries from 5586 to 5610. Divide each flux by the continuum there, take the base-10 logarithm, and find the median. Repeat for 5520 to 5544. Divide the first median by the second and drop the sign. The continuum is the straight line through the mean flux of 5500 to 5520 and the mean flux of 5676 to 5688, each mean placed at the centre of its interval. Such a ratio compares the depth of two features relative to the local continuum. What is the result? 1.0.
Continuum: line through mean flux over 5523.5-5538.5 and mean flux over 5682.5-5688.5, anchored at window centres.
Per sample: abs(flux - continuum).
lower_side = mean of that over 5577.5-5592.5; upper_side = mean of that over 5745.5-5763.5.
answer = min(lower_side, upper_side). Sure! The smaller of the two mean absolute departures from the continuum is 0.5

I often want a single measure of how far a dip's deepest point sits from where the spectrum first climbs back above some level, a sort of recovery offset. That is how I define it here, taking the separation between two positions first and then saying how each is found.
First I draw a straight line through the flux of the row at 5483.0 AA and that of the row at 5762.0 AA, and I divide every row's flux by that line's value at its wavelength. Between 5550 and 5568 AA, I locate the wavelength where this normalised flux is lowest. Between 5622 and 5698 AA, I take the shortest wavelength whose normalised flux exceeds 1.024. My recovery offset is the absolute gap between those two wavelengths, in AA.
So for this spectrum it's 75 AA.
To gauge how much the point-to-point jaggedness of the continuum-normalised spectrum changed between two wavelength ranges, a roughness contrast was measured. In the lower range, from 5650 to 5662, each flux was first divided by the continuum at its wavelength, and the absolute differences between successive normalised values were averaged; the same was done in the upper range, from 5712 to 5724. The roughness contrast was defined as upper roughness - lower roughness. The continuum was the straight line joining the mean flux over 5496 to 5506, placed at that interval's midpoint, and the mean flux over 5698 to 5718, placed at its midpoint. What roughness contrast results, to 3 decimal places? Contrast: -0.029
